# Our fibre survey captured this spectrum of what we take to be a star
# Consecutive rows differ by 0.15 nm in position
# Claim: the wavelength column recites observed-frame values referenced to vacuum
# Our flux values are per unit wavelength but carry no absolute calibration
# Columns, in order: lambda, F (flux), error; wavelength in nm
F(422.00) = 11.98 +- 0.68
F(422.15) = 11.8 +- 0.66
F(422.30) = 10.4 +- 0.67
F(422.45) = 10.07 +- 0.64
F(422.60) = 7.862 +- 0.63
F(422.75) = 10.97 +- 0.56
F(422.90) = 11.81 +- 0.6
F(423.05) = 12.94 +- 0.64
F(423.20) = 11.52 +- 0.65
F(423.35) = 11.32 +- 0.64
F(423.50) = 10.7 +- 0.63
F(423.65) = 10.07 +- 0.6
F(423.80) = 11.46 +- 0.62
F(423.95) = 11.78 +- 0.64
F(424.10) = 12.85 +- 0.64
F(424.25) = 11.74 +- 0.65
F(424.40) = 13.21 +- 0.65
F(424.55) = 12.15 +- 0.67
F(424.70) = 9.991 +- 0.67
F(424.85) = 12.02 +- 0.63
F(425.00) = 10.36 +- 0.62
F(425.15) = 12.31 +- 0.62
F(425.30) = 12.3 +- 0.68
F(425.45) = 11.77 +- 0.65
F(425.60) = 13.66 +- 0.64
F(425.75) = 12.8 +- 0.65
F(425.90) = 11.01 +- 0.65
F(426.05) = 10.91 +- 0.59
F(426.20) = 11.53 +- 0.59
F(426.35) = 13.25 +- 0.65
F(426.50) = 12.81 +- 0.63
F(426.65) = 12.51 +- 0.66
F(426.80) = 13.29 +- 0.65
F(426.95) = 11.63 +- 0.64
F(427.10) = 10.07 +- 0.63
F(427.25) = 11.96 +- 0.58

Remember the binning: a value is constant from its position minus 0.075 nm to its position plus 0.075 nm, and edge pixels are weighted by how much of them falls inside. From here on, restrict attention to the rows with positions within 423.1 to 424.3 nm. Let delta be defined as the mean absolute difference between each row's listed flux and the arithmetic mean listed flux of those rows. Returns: 0.55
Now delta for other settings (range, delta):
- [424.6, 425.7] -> 0.91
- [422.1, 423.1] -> 1.19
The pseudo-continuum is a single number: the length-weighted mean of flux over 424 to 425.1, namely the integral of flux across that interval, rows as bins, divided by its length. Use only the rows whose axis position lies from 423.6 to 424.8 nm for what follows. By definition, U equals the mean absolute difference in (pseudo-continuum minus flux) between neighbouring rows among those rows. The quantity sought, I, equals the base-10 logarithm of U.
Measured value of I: 0.09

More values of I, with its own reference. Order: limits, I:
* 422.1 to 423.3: 0.17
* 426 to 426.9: -0.11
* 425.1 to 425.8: -0.08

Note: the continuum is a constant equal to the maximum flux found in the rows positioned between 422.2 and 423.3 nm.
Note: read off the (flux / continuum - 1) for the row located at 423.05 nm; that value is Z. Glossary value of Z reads 0.000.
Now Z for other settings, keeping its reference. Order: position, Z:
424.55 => -0.061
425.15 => -0.049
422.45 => -0.222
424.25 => -0.093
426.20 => -0.109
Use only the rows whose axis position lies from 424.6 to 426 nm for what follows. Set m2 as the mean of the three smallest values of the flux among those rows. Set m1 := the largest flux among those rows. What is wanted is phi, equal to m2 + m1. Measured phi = 24.1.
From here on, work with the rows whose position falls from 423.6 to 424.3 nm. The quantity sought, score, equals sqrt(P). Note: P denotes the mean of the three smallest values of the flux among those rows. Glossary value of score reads 3.33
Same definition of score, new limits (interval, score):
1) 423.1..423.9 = 3.27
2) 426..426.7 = 3.41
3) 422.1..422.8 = 3.07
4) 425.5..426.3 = 3.34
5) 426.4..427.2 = 3.38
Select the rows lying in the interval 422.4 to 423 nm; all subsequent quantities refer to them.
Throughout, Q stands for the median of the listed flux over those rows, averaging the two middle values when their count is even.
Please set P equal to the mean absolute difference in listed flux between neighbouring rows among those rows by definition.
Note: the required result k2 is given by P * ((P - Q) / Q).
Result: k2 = -1.65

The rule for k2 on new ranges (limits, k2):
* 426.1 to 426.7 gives -0.77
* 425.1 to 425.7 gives -0.76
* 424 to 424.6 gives -1.10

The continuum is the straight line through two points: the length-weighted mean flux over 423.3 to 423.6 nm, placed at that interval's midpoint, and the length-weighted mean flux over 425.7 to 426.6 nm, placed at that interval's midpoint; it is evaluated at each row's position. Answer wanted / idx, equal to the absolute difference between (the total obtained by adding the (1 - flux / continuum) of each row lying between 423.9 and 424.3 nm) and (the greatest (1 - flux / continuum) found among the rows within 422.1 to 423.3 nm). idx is 0.508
